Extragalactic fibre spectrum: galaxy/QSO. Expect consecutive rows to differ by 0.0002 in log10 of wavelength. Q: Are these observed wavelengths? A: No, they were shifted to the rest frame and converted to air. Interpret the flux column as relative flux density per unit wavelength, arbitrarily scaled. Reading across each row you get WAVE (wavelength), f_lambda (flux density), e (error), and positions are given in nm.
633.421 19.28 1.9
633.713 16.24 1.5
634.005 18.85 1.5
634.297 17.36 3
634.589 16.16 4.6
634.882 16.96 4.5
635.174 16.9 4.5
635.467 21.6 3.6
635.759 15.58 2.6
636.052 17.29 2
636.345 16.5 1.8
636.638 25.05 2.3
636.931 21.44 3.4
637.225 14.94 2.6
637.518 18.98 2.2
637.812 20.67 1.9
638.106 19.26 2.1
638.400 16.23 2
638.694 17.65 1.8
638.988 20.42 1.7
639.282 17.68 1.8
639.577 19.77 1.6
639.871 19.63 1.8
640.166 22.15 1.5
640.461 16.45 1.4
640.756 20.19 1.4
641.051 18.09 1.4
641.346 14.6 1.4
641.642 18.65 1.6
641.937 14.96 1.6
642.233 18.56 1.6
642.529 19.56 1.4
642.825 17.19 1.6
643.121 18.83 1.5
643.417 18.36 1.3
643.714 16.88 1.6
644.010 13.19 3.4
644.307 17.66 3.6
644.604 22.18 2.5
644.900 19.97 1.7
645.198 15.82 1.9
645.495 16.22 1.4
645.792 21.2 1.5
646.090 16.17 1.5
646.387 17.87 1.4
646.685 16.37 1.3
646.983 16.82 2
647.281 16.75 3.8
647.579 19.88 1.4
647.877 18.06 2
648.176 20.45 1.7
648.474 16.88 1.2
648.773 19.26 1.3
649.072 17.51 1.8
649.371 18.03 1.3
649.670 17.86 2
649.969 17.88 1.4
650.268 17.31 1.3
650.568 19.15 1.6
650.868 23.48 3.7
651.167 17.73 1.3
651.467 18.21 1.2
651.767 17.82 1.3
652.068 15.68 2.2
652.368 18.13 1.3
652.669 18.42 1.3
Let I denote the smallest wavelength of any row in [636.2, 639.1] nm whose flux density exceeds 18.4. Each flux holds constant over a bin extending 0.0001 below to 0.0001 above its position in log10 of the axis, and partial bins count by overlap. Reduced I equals 636.638 nm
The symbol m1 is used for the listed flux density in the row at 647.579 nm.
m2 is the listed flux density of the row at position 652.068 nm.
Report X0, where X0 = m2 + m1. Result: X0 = 35.6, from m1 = 19.88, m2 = 15.68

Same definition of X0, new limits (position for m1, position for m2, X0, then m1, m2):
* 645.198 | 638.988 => 36.2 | 15.82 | 20.42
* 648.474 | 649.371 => 34.9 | 16.88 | 18.03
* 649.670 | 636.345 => 34.4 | 17.86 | 16.5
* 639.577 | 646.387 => 37.6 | 19.77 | 17.87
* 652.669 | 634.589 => 34.6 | 18.42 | 16.16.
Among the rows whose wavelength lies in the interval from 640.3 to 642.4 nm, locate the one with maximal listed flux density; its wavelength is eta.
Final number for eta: 640.756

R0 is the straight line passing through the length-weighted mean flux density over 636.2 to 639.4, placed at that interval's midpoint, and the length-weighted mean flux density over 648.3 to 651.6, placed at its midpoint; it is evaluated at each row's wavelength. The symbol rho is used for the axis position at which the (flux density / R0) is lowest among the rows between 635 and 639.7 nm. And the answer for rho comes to 637.225 nm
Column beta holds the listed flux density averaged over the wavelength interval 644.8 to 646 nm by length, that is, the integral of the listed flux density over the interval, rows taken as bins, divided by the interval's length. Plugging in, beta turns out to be 18.1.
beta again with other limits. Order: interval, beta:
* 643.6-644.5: 16.2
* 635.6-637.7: 18.6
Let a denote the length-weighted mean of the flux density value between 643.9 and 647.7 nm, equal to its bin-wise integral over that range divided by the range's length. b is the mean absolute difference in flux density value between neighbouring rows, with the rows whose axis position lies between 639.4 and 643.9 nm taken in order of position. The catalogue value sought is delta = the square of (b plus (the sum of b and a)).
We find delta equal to 523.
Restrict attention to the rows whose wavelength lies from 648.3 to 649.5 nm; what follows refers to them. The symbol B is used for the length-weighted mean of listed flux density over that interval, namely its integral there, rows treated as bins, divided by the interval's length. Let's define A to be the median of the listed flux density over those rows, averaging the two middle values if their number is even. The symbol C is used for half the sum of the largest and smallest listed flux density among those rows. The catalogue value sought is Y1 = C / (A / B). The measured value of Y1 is 18.3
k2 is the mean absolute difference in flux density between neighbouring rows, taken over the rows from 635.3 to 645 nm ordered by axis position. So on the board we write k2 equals 3.04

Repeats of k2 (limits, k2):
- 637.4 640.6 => 2.35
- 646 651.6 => 1.80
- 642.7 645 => 2.64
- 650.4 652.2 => 2.62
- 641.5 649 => 2.53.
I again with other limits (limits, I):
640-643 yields 640.166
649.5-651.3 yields 650.568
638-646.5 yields 638.106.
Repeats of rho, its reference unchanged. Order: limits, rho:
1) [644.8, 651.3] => 645.198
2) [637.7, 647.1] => 644.010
